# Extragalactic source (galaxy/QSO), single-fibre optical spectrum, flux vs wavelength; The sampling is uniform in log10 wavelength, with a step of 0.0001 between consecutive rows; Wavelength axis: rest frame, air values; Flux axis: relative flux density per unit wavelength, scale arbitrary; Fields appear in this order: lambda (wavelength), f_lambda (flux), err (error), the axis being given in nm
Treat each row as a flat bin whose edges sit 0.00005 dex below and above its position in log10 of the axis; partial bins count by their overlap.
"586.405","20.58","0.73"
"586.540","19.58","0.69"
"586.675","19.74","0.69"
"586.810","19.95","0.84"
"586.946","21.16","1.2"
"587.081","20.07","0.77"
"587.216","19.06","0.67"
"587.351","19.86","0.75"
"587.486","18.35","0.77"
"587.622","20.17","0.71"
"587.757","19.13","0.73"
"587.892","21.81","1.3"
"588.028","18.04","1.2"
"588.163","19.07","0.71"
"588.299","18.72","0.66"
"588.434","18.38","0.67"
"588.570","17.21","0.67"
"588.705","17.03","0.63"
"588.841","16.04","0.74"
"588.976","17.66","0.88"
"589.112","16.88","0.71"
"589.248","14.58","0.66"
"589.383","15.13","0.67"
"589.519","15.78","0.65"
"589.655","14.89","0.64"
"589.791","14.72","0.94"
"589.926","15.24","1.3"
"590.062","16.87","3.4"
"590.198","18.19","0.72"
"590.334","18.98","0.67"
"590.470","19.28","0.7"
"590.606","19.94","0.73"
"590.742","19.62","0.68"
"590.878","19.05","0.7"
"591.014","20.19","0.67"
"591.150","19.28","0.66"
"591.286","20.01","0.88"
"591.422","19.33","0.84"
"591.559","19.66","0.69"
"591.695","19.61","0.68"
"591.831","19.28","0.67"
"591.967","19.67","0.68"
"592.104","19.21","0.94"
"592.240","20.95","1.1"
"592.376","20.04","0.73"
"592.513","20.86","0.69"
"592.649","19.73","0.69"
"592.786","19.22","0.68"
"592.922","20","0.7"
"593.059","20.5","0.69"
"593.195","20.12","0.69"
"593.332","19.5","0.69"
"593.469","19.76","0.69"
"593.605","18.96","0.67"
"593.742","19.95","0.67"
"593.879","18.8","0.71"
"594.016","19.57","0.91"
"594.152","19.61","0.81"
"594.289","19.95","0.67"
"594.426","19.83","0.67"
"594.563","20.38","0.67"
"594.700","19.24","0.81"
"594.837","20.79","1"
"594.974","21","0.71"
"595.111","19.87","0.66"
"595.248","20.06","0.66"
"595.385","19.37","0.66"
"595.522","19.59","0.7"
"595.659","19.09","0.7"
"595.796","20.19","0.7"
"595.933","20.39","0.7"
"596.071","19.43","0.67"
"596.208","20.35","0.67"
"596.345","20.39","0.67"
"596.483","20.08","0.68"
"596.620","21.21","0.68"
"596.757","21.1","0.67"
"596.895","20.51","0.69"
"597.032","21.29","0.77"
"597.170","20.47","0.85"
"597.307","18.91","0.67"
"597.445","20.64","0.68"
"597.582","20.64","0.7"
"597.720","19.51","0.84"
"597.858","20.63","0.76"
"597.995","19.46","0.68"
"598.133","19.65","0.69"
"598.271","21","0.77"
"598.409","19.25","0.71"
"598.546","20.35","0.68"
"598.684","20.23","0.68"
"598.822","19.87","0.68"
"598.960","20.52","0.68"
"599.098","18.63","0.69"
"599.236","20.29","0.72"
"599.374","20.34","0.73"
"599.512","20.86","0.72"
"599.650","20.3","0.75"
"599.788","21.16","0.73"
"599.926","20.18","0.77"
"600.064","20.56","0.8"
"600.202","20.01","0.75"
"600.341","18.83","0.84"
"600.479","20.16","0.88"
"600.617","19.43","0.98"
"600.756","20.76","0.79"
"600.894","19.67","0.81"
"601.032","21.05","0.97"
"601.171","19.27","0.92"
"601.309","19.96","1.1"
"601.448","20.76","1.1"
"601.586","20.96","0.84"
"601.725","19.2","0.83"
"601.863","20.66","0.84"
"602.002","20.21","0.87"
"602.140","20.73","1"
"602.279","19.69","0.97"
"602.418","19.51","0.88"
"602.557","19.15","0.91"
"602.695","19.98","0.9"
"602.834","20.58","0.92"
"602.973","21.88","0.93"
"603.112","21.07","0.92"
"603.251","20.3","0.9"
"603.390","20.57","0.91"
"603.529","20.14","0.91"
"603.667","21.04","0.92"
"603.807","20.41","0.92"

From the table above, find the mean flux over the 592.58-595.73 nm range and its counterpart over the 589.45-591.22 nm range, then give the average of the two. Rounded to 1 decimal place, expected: 18.8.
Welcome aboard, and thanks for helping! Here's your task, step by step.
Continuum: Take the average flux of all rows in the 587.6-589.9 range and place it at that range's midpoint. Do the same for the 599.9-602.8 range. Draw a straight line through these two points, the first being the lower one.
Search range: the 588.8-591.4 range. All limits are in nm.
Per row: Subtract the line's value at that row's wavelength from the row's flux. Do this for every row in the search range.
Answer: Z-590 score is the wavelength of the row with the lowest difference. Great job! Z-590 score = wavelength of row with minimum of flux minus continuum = 589.248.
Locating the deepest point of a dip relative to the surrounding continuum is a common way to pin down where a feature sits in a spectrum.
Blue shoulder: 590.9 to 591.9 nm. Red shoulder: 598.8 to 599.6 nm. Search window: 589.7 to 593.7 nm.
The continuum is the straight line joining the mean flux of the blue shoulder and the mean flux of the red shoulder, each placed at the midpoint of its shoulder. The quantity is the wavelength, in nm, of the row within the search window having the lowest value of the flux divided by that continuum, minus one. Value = 589.791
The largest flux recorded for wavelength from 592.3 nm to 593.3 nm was 20.86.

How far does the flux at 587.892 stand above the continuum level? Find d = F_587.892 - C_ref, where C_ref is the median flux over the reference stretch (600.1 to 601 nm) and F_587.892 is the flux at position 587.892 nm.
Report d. 2.0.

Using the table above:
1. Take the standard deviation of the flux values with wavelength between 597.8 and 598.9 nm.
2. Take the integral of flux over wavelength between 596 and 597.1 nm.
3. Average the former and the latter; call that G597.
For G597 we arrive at 11.6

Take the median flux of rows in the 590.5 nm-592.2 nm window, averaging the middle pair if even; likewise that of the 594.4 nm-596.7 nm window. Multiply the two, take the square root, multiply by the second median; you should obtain 399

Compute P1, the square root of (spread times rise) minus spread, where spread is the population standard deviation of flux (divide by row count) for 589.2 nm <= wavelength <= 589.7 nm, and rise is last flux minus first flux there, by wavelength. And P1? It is -0.1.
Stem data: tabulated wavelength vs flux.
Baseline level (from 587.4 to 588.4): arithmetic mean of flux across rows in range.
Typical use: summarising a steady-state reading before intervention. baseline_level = 19.3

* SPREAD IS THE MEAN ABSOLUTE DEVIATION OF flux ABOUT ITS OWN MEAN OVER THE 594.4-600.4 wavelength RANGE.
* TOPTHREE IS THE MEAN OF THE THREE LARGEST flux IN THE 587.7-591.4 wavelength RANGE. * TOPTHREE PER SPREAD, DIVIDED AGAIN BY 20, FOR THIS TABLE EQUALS 1.90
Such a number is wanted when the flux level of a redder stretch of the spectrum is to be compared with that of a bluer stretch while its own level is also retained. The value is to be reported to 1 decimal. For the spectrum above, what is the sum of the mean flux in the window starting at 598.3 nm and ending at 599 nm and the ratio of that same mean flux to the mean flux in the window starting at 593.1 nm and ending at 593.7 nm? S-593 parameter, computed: 21.1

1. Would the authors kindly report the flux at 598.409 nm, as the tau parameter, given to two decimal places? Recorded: 19.25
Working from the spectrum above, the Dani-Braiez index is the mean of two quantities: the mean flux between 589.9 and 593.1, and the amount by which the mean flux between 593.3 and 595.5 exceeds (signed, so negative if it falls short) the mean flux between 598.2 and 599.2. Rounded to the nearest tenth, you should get 9.6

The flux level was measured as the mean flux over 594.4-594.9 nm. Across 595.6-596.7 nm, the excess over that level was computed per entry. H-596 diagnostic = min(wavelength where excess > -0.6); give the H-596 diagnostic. 595.796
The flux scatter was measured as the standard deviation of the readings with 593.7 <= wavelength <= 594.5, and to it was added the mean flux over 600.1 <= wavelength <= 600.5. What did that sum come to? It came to 20.1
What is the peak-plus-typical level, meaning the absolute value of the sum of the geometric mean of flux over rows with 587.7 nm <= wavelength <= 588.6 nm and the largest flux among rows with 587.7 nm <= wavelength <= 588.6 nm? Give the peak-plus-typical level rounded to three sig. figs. 40.7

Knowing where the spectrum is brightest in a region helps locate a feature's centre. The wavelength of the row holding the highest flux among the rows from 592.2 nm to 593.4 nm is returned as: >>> 592.240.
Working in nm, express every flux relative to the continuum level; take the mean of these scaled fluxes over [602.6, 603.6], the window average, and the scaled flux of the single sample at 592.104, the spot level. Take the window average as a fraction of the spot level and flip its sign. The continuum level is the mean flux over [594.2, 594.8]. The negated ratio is -1.1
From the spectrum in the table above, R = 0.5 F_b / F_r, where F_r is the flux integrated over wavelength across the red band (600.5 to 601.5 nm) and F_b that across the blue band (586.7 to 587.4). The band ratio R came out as 0.35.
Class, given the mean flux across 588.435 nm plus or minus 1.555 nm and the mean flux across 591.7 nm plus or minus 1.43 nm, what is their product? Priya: 351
